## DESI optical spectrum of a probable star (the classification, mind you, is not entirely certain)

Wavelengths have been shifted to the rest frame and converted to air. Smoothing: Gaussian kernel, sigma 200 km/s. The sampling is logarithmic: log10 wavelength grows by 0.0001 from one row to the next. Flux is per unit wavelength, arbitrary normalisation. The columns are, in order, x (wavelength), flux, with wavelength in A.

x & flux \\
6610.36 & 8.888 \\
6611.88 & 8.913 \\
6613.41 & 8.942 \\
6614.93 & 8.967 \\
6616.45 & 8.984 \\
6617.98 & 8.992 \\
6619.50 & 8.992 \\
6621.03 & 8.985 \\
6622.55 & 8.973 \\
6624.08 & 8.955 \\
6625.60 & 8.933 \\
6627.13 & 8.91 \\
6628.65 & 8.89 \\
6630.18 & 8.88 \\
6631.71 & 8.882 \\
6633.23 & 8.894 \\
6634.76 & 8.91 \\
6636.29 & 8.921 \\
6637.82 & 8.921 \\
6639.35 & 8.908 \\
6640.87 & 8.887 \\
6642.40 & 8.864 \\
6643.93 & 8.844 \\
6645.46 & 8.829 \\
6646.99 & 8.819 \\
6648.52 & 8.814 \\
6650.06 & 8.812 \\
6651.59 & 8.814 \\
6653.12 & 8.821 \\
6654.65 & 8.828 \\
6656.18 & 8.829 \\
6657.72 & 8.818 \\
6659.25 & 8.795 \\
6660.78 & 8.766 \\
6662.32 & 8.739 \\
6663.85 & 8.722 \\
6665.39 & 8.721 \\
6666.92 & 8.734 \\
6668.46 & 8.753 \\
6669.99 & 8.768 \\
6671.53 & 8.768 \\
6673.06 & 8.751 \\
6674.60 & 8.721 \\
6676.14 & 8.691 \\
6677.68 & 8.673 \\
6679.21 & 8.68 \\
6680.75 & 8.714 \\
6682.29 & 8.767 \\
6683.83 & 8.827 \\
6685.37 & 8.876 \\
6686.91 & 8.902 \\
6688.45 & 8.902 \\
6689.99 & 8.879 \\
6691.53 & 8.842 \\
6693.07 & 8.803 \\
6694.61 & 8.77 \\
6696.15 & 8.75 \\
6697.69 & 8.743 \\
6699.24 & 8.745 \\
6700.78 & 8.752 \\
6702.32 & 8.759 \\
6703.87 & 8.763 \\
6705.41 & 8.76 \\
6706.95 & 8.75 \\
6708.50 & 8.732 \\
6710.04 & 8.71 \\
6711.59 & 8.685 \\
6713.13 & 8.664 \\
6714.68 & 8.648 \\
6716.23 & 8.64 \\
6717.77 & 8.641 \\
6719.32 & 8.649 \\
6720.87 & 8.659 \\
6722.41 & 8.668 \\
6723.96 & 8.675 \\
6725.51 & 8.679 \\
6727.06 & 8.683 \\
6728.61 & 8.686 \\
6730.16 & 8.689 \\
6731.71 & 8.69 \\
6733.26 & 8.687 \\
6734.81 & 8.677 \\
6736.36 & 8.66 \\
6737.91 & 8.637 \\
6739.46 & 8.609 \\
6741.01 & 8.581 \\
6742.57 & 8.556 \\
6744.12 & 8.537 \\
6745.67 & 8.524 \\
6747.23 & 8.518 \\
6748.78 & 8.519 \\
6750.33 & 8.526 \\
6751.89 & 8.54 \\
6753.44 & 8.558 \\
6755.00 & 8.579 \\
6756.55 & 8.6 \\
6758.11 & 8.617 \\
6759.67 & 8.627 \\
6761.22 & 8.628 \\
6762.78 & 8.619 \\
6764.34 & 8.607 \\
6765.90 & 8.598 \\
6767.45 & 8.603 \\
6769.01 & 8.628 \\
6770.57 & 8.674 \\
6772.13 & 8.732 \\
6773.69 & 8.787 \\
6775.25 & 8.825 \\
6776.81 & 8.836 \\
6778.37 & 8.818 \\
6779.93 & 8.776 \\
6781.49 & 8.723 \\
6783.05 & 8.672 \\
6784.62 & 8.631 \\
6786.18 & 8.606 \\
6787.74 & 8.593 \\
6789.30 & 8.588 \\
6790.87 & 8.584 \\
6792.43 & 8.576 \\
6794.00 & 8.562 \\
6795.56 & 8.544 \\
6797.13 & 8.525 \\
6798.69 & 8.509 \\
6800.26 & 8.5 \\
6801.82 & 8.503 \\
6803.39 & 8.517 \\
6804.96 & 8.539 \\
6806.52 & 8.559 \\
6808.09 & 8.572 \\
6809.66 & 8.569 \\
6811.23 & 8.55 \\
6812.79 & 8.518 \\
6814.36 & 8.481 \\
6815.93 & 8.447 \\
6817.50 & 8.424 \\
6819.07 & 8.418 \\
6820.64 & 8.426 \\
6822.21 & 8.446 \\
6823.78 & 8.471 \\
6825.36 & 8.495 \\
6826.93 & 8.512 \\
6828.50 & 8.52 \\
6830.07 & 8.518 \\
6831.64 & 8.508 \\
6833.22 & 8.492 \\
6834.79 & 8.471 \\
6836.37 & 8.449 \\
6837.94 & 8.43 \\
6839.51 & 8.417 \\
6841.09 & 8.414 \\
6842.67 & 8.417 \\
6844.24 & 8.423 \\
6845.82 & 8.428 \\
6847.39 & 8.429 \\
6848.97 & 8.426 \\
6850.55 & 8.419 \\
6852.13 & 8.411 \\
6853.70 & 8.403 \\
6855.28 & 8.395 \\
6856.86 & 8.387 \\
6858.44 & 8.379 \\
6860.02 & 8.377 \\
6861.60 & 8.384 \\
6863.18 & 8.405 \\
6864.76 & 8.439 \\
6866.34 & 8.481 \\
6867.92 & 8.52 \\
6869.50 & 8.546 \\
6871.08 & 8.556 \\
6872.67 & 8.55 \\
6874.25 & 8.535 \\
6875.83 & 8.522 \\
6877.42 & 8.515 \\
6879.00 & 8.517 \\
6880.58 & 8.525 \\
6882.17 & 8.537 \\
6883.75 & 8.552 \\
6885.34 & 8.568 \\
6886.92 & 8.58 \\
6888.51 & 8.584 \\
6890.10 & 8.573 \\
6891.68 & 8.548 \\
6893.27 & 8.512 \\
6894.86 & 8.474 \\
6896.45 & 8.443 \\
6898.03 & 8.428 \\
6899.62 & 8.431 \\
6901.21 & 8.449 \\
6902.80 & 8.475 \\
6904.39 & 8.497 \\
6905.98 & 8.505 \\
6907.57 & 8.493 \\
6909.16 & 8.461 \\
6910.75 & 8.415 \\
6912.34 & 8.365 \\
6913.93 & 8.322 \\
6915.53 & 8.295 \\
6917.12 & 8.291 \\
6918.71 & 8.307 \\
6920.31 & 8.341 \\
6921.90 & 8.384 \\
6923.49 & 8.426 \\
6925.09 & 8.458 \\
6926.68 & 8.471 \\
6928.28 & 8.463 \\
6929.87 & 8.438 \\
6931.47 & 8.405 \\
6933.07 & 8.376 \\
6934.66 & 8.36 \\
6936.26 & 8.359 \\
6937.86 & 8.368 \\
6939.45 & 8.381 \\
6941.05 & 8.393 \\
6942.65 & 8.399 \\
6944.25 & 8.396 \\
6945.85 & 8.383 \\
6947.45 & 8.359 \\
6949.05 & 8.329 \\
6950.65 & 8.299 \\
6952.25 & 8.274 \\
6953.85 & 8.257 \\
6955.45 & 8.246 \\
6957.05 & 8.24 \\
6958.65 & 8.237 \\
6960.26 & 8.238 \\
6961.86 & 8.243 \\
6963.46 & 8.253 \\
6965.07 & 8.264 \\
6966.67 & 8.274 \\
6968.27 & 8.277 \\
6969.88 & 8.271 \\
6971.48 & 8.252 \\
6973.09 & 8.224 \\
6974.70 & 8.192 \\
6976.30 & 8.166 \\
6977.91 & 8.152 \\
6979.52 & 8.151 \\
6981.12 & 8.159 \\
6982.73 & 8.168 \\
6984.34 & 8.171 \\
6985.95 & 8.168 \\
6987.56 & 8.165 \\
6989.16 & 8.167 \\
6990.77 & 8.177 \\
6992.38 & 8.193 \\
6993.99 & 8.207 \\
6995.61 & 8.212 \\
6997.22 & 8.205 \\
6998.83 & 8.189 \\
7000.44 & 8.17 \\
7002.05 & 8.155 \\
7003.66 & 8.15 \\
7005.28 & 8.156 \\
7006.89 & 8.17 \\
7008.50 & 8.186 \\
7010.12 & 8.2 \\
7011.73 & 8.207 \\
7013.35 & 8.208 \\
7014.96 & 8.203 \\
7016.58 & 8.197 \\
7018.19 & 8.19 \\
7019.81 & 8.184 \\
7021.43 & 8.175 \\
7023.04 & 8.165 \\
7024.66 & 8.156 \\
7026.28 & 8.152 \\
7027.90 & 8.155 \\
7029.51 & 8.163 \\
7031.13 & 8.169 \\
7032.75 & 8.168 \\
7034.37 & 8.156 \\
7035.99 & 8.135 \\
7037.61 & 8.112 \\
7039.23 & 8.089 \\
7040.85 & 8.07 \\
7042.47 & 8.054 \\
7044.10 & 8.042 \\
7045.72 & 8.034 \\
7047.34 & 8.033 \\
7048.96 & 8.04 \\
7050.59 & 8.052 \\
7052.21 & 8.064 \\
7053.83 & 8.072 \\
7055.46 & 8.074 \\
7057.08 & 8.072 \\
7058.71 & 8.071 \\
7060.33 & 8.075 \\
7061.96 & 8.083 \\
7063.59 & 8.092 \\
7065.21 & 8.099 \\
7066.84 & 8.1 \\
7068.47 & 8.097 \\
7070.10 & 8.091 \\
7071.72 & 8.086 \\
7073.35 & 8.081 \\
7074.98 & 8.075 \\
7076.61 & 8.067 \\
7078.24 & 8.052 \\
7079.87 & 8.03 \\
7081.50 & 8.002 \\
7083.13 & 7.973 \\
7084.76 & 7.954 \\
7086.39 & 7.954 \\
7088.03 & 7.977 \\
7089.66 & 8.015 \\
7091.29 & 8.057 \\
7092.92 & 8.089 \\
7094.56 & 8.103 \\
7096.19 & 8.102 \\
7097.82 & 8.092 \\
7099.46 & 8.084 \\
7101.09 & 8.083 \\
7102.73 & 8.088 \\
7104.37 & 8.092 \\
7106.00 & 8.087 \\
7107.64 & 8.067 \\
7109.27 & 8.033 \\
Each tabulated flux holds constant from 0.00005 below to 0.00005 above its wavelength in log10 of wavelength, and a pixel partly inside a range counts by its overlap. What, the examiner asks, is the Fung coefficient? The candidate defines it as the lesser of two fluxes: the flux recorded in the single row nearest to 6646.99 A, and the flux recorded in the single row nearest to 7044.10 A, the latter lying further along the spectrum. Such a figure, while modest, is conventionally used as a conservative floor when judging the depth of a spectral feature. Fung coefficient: 8.04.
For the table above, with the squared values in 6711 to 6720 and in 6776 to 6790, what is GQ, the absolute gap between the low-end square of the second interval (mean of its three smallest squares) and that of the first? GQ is 0.82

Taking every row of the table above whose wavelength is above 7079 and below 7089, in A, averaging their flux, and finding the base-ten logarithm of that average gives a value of 0.90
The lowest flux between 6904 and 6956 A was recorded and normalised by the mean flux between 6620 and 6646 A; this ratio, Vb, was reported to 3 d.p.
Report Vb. 0.926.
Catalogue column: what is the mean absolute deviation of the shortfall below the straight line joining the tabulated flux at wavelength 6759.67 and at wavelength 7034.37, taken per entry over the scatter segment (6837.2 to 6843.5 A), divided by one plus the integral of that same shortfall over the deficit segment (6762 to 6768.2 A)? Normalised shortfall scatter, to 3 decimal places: 0.004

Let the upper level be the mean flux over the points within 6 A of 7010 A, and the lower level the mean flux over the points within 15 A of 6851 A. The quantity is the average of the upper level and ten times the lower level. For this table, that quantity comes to 46.2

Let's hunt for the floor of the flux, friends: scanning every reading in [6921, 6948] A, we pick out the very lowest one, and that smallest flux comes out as 8.359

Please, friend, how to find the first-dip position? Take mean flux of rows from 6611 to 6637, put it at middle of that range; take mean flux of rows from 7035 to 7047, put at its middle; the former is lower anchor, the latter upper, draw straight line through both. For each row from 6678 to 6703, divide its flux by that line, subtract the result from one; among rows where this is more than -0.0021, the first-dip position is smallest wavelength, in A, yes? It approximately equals 6679.21 A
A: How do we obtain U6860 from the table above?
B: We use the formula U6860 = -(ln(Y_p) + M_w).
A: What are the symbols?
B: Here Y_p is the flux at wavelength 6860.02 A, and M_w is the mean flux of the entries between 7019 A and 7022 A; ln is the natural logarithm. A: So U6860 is -10.3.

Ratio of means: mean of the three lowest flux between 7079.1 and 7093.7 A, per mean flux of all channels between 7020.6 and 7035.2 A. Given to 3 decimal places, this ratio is 0.975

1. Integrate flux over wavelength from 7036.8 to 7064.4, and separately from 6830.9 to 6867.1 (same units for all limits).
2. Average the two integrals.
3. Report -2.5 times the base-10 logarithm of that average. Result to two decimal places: -6.05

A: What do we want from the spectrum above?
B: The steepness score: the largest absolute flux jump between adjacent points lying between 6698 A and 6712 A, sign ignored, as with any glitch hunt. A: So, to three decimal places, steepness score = 0.025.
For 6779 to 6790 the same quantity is 0.053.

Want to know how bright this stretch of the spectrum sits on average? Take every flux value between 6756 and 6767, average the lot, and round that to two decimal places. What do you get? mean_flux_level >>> 8.61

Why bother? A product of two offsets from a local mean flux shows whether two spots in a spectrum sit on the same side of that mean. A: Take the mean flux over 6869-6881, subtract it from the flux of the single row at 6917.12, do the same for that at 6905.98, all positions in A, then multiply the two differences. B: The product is 0.007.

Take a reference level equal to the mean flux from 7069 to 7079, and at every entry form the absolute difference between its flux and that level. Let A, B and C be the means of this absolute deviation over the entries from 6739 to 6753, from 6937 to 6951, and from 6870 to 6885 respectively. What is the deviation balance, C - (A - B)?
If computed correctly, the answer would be 0.28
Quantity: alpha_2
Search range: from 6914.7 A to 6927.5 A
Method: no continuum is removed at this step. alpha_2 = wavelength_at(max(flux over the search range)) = 6926.68 A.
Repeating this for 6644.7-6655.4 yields 6645.46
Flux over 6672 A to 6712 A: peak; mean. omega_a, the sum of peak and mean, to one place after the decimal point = 17.7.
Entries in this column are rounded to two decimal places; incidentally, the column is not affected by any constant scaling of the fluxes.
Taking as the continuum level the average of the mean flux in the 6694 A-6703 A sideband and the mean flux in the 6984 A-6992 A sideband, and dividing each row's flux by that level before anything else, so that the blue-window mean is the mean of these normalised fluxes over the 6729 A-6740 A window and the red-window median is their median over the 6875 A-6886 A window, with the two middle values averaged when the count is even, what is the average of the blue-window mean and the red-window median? 1.02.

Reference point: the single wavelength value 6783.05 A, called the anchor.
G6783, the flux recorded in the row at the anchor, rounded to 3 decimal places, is 8.672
